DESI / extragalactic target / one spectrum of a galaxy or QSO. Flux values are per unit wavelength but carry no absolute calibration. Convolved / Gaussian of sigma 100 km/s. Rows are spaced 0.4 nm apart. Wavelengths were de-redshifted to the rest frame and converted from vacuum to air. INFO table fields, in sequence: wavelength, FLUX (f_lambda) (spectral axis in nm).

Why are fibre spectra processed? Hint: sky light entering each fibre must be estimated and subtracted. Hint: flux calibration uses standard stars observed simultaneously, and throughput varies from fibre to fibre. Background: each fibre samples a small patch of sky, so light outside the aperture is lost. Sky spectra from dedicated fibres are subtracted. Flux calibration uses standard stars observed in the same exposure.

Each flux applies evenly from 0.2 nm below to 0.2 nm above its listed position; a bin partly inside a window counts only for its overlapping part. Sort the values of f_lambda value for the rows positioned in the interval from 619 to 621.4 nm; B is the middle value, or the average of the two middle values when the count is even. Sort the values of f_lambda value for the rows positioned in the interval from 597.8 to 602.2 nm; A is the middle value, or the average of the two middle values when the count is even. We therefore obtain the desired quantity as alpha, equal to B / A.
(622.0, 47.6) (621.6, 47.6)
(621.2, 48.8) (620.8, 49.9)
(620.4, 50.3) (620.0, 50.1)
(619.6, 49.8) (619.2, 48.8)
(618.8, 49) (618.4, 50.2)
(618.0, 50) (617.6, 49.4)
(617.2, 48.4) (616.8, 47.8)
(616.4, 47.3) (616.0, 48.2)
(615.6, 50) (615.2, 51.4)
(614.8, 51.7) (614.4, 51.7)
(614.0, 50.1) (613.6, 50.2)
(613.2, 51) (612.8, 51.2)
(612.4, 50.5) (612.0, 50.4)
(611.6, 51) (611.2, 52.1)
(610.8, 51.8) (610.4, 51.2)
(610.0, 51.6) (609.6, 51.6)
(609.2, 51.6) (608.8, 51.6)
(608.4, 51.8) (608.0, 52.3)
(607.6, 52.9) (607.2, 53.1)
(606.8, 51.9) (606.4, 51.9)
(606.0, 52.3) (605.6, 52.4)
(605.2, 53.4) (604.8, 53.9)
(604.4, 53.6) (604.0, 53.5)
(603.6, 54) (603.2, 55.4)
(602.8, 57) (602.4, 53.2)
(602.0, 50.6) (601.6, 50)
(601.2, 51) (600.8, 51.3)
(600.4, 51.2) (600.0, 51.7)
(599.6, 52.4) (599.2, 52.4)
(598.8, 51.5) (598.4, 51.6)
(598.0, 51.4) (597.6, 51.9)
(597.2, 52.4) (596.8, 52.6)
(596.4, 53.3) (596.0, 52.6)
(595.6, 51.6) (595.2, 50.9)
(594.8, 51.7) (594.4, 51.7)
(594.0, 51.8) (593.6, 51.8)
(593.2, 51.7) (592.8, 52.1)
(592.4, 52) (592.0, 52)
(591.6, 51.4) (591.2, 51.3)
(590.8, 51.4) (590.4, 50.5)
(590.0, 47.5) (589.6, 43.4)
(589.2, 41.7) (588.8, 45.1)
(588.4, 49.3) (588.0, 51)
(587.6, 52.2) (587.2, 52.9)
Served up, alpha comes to 0.97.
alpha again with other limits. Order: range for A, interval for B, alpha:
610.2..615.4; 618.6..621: 0.97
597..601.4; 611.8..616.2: 0.98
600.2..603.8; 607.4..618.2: 1.00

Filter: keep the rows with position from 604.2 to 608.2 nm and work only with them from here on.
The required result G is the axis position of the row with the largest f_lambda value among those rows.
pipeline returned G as 604.8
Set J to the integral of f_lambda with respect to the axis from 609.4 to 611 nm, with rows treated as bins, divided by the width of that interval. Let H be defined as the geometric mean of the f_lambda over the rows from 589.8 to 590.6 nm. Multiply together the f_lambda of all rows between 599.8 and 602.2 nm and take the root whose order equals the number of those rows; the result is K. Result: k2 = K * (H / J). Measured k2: 48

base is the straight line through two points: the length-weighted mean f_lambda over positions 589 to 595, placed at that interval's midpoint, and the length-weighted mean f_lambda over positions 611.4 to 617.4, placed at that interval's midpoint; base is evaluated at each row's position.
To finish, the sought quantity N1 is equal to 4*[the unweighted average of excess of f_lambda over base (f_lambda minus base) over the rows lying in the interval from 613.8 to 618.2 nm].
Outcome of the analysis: -2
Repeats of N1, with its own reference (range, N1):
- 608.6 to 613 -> 5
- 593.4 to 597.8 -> 8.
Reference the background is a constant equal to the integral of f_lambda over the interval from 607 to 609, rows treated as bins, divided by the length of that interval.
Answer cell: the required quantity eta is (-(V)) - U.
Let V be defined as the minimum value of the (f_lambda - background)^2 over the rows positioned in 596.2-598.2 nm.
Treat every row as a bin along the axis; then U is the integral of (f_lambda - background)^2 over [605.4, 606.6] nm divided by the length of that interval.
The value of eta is -0.1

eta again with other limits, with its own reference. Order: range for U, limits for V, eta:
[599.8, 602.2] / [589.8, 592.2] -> -2.3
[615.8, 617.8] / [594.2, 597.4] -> -17.5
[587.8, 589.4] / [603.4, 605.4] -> -45.3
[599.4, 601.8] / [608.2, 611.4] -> -1.7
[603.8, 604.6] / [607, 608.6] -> -1.5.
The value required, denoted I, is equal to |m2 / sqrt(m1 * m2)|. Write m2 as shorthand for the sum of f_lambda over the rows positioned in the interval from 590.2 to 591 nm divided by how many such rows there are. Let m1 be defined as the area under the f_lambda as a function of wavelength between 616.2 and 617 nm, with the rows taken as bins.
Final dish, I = 1.16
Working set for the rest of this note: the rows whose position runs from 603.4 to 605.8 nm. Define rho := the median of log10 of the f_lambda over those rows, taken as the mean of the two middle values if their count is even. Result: 1.729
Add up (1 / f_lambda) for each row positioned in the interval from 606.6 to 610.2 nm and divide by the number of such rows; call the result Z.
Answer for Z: 0.0192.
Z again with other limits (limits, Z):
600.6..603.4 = 0.0190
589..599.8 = 0.0197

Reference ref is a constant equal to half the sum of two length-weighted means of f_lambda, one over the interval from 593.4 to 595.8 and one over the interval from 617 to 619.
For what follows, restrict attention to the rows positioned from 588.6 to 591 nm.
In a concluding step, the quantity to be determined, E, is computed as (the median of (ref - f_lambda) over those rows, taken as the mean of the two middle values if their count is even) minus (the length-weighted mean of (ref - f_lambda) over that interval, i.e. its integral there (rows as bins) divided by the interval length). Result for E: 0.30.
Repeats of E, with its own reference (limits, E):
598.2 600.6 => 0.15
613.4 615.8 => 0.05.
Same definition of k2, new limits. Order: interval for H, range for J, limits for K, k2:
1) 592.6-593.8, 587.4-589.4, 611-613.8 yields 55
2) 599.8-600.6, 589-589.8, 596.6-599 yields 63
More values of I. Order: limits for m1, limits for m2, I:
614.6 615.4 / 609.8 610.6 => 1.12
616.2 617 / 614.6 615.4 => 1.16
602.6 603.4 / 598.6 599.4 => 1.07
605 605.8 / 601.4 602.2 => 1.09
